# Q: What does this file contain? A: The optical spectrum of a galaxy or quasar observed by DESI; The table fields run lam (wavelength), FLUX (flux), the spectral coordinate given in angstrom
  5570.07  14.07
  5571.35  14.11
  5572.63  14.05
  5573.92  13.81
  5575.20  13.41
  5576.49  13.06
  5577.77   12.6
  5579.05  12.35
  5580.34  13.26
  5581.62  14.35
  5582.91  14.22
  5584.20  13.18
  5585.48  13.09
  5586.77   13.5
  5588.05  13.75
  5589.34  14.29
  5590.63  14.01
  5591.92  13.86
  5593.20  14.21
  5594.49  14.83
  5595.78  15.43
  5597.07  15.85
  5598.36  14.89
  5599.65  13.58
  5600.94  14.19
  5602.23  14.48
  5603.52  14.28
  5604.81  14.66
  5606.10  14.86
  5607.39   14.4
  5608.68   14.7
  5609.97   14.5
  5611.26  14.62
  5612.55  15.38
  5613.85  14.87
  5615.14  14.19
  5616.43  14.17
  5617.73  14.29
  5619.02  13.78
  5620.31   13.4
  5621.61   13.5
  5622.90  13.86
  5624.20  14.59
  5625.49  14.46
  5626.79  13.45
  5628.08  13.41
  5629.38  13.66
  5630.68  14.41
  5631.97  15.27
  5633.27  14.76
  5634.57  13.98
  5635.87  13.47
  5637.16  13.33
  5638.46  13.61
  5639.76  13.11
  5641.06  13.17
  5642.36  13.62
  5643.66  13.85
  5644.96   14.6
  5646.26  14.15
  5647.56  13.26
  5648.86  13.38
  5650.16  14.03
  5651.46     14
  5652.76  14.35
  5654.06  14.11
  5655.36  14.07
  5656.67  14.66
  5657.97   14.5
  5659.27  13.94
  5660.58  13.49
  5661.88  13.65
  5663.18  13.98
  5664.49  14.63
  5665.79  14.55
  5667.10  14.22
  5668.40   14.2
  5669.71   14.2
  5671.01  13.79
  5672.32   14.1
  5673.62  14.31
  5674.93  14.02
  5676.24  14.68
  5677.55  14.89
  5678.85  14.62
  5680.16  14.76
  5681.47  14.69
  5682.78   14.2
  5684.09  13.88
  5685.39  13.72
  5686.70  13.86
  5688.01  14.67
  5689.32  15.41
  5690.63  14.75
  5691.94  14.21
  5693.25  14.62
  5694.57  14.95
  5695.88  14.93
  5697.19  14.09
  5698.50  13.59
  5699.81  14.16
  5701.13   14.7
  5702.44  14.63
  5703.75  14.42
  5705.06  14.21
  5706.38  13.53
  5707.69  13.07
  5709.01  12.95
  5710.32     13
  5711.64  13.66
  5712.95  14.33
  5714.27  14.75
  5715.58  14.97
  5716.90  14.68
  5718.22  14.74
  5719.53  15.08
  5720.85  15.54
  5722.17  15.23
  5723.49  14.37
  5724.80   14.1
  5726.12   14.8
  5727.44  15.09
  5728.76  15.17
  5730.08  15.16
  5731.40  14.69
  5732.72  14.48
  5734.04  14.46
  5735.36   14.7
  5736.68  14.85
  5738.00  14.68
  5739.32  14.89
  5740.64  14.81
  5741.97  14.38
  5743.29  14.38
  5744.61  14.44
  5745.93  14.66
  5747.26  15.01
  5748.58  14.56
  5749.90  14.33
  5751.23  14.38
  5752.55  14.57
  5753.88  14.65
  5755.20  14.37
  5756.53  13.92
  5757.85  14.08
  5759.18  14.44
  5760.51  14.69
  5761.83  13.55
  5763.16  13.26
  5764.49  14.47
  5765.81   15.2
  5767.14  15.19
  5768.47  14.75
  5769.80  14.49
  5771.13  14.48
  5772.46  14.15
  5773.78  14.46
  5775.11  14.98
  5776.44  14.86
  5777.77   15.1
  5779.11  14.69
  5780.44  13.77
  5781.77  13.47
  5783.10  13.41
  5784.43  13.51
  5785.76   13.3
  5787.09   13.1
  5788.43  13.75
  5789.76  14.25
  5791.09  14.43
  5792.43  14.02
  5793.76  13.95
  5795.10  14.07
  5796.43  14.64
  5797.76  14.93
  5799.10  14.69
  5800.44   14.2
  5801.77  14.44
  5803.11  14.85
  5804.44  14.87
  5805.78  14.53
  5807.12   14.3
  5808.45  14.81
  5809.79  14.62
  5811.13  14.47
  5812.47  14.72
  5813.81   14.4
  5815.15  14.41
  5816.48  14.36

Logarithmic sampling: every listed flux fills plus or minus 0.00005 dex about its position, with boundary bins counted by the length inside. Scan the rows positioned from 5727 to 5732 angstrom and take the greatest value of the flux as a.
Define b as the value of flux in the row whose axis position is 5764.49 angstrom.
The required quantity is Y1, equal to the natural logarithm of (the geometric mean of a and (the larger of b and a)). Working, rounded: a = 15.17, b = 14.47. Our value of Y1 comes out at 2.72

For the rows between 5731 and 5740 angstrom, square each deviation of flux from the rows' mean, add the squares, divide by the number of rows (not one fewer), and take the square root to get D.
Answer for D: 0.15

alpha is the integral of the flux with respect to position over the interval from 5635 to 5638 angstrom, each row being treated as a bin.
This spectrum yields 40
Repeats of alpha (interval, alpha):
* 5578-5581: 38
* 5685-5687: 28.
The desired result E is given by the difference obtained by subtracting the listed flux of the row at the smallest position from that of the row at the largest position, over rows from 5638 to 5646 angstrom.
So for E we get 1.0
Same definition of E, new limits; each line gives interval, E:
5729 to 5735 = -0.7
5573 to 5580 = -1.5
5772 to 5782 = -0.7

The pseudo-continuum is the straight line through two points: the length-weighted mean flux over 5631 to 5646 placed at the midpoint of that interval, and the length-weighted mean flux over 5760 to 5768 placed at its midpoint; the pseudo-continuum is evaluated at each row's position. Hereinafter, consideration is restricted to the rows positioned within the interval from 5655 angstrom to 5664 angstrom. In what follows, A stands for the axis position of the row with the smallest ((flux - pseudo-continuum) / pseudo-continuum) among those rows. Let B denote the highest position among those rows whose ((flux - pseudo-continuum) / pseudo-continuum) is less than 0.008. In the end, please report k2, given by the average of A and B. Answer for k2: 5661.9 angstrom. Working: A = 5660.58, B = 5663.18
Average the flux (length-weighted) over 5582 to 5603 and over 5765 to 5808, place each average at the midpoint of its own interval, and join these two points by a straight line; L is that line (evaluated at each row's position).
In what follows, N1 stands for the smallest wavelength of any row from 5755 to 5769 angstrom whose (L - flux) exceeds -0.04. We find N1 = 5756.53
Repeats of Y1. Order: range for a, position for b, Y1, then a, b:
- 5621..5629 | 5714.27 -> 2.69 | 14.59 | 14.75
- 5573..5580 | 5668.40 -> 2.64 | 13.81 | 14.2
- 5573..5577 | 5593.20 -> 2.64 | 13.81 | 14.21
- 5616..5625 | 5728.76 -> 2.70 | 14.59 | 15.17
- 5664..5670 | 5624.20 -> 2.68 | 14.63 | 14.59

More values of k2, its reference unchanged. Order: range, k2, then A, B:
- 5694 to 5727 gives 5716.9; 5709.01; 5724.80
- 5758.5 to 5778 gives 5768.5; 5763.16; 5773.78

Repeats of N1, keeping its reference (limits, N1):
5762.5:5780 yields 5763.16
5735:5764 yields 5749.90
